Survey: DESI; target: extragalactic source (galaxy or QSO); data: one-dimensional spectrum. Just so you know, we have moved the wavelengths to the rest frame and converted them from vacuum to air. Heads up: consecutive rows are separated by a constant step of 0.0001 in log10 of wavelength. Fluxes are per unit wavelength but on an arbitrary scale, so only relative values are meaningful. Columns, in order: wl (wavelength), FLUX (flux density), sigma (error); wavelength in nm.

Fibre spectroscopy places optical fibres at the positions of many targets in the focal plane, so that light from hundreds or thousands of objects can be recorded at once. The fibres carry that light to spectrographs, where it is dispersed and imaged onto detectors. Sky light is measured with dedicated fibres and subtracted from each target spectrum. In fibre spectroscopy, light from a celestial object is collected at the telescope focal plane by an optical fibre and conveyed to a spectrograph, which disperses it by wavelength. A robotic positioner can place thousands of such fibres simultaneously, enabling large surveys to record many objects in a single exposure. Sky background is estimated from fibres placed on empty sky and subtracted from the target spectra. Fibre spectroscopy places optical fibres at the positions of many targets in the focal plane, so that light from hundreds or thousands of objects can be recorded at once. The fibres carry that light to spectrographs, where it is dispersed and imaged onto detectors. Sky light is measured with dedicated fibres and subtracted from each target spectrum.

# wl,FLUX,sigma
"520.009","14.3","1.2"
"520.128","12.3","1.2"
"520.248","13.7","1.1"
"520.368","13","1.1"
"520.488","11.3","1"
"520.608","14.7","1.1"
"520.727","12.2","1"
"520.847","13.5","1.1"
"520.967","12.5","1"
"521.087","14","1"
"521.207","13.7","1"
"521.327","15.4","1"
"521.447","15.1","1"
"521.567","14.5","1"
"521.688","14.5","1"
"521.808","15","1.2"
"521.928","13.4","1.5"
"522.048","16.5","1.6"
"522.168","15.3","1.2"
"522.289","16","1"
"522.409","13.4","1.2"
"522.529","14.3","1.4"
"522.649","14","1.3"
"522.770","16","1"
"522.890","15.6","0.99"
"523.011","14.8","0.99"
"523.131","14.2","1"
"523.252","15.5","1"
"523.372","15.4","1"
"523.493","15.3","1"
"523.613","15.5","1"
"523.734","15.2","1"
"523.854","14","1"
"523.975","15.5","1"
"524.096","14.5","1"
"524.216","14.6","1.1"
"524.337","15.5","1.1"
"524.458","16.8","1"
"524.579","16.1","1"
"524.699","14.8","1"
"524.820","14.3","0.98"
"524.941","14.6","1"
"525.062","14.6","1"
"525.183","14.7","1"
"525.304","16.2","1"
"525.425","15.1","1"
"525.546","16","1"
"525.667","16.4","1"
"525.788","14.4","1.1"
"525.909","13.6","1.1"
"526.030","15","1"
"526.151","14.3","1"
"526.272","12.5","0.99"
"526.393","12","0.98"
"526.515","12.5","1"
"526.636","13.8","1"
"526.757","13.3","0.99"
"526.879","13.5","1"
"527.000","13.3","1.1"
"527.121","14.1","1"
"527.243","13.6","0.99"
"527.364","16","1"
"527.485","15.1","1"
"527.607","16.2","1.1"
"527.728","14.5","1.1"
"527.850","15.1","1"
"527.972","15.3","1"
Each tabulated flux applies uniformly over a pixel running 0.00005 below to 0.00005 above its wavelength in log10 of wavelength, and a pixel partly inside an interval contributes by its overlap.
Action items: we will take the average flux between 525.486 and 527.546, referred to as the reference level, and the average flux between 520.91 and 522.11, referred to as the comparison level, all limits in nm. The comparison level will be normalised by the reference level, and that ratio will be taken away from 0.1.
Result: -0.927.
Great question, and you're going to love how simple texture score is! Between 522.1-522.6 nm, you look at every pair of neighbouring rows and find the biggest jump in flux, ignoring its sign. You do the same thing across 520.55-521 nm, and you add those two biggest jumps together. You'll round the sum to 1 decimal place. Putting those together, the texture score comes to 5.1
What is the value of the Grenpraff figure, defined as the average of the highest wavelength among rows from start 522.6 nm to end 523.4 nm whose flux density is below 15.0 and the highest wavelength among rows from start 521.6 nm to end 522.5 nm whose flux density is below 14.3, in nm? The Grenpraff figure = 522.77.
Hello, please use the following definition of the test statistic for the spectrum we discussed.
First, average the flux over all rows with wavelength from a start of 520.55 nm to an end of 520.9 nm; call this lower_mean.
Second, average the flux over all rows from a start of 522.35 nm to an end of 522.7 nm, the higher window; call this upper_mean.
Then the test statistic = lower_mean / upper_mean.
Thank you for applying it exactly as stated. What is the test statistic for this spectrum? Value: 0.97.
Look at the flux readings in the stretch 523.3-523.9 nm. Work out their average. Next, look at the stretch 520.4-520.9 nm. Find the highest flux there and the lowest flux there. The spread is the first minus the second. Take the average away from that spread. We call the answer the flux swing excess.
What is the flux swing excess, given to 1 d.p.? -11.7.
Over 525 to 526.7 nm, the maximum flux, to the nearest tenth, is 16.4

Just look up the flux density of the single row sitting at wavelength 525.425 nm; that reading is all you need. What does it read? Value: 15.1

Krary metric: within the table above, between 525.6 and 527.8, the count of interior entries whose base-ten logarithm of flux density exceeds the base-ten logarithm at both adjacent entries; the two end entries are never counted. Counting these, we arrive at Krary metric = 6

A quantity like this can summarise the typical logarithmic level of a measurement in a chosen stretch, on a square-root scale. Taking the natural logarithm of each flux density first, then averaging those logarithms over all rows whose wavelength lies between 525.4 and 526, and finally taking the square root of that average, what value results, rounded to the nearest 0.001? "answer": 1.647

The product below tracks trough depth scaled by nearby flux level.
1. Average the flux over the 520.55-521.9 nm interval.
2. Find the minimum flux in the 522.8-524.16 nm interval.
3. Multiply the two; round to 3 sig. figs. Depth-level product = 197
